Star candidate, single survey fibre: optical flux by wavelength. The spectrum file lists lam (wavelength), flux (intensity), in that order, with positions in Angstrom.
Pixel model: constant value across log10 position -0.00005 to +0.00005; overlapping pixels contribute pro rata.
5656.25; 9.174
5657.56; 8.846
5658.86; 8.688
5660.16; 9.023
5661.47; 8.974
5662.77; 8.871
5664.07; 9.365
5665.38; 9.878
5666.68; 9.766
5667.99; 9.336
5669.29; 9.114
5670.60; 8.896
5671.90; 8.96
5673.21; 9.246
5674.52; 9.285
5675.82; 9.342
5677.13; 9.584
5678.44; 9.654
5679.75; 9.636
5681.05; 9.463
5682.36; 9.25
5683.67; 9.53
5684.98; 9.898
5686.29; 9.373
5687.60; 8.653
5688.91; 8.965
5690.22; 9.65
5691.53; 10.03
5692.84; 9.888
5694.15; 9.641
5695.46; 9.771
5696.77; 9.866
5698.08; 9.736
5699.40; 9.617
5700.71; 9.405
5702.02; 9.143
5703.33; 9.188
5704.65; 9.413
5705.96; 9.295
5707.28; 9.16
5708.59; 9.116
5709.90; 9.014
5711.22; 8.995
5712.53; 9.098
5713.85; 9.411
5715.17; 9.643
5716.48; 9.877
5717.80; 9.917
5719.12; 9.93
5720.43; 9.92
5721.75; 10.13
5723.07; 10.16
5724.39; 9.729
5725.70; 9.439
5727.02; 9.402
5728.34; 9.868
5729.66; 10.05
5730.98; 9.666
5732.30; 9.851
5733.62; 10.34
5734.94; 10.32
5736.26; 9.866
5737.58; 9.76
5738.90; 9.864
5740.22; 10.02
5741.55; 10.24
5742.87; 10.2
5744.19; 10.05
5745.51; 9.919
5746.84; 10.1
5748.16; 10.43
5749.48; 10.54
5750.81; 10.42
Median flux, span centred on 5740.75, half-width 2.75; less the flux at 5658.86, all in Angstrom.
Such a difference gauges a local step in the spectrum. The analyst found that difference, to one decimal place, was 1.4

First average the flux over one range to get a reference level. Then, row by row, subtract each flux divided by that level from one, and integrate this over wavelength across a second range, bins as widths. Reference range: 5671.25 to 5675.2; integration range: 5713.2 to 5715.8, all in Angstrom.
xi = -0.10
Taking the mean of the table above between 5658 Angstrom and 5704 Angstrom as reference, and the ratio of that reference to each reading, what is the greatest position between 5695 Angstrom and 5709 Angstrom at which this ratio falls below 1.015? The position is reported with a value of 5705.96 Angstrom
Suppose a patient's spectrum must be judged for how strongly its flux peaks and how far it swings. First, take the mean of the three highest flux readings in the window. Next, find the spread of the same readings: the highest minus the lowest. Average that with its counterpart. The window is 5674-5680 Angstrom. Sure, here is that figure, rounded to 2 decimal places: 5.00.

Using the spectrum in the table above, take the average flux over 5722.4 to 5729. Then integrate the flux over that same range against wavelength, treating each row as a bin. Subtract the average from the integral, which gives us 54.4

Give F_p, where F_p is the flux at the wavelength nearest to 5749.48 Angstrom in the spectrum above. 10.54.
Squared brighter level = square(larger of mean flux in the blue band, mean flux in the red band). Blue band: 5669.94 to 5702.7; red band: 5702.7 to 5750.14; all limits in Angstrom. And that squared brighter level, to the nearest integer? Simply 96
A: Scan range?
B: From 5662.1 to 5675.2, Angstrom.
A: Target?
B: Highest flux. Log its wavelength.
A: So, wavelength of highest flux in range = 5665.38 Angstrom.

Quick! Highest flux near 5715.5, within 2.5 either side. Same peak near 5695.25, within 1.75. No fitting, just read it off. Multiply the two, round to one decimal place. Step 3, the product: 97.8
